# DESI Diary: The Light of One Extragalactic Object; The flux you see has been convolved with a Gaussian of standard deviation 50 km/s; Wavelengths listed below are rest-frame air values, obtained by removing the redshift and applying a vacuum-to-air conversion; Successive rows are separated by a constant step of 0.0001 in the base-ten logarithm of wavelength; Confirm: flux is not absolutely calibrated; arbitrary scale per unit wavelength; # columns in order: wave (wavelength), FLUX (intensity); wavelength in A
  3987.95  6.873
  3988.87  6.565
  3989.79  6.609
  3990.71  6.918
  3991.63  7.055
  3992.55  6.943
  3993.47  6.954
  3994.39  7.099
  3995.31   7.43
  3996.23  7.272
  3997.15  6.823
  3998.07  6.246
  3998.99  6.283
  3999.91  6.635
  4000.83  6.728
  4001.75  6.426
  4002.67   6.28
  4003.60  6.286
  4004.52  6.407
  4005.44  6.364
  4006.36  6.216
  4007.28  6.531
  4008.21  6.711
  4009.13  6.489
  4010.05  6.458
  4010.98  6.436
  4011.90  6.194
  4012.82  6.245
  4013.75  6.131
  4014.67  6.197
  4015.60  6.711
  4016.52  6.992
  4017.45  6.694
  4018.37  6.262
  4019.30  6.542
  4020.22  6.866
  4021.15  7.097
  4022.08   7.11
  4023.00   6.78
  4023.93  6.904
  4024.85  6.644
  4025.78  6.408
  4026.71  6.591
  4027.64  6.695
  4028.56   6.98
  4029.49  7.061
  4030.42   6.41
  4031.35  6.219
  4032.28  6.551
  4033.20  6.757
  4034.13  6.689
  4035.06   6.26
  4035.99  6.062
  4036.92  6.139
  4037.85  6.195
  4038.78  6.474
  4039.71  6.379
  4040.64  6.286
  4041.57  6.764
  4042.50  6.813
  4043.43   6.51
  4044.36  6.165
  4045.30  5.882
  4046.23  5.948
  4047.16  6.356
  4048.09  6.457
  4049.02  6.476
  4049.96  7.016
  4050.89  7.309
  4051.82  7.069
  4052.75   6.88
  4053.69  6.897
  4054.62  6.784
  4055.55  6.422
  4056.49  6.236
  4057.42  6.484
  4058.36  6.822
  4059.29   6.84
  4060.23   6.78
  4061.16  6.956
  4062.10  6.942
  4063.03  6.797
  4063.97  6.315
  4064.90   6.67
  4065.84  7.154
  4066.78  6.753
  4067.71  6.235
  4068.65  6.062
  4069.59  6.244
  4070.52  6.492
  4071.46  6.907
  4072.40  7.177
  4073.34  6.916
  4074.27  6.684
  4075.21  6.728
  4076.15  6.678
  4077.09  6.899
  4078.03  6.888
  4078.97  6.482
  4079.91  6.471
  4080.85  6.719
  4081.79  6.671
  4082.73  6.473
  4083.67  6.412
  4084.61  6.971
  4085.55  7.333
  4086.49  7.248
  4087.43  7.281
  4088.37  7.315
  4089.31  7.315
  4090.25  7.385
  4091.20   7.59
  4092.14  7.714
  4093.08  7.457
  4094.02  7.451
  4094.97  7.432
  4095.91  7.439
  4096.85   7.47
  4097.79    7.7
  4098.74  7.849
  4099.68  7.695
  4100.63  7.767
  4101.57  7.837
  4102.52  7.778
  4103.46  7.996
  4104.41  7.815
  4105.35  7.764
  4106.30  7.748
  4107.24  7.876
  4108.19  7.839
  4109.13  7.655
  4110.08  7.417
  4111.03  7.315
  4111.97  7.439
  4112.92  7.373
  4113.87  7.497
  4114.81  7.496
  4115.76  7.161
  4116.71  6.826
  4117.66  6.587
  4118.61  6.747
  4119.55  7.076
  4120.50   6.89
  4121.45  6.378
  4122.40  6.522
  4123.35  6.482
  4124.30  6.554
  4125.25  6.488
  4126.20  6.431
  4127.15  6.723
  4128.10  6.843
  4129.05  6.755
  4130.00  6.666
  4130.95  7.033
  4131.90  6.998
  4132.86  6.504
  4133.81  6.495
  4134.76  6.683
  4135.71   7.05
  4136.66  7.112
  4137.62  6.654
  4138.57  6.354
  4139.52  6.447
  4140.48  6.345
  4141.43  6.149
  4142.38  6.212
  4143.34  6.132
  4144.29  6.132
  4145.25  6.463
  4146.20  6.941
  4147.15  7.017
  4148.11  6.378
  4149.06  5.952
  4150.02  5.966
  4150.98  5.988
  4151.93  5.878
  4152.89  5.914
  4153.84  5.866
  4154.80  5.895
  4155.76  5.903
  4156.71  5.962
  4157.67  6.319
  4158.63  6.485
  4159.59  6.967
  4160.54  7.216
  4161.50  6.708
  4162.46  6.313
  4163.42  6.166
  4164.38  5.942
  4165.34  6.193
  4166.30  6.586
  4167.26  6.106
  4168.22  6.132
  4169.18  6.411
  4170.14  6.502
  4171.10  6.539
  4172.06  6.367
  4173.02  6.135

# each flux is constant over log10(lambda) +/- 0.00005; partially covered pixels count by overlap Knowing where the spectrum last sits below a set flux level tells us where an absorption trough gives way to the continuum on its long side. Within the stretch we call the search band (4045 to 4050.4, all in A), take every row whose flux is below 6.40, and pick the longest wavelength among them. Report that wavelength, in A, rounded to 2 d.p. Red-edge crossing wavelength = 4047.16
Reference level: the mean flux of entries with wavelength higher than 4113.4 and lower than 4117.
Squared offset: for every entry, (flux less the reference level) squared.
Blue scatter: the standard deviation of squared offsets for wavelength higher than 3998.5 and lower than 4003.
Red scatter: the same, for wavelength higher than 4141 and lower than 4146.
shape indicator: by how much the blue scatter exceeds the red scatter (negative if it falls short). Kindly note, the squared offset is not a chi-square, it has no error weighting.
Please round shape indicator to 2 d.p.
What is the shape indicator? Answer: 0.04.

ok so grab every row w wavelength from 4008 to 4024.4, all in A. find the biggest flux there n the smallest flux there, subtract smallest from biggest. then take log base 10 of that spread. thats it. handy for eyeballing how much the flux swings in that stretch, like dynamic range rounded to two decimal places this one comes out -0.01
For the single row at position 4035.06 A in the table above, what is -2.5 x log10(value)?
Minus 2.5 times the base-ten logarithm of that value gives -1.99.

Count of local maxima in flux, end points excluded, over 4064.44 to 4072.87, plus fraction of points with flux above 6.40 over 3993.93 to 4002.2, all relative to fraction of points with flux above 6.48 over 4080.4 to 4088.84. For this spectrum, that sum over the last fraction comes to 2.3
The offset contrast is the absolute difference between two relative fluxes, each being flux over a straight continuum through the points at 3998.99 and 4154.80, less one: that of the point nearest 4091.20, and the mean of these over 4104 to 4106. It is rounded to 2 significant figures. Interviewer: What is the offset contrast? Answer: 0.040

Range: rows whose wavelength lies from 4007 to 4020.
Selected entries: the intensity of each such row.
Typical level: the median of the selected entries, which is 6.47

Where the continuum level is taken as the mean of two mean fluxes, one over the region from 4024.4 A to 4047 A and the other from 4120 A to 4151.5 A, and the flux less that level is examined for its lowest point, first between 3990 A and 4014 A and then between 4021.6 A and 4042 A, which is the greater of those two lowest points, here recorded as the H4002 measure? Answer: -0.4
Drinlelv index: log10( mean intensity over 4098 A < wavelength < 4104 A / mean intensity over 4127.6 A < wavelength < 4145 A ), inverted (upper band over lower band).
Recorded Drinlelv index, -0.07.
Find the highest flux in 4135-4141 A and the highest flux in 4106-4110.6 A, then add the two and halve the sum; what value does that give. 7.5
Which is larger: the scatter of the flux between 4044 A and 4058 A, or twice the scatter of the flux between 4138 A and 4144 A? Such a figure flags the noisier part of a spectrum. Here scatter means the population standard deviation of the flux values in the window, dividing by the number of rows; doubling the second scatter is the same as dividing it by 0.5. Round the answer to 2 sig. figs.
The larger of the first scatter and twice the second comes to 0.41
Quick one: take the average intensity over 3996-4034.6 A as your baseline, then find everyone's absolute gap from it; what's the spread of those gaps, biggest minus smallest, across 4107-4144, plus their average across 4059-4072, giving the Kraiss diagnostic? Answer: 1.6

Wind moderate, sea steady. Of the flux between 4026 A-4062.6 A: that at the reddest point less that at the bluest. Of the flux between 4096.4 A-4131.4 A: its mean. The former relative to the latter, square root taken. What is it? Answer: 0.22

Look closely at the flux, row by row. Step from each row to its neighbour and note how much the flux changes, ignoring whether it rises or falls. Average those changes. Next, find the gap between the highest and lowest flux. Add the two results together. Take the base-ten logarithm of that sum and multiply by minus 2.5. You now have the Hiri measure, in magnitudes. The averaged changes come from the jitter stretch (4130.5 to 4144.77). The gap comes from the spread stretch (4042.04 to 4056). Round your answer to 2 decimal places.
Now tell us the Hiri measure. -0.51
